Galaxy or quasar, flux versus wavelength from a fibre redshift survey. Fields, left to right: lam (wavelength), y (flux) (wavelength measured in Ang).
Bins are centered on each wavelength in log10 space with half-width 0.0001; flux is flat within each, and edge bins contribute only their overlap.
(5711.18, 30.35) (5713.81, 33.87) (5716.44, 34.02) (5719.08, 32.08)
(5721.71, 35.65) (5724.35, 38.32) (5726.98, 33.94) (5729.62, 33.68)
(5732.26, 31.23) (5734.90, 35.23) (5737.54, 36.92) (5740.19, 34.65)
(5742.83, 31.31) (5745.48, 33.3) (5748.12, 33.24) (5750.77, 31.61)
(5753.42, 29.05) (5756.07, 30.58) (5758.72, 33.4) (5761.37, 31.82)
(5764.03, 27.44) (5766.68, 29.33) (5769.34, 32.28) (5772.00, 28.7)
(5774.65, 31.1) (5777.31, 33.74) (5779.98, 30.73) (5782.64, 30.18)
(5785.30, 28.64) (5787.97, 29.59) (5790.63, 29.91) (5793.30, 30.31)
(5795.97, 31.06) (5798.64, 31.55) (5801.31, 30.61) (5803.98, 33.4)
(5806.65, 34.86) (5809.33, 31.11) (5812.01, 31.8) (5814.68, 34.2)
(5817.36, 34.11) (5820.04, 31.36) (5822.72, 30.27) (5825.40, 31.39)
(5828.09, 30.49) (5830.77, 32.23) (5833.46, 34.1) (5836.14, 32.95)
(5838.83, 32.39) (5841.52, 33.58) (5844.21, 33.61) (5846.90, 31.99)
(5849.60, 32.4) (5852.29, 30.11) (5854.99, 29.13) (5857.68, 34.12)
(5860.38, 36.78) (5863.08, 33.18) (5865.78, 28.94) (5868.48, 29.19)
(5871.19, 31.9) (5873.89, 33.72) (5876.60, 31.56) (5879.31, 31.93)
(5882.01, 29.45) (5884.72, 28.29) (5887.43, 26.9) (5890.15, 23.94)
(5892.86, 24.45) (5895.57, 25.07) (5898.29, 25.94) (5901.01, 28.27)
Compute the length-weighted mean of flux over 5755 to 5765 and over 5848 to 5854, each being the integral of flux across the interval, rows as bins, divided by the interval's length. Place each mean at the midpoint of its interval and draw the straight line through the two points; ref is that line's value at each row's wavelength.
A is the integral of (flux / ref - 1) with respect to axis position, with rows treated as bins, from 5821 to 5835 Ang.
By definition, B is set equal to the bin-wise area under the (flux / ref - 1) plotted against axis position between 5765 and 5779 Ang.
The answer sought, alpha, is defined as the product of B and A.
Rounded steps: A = 0.3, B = 0.0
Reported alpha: 0.0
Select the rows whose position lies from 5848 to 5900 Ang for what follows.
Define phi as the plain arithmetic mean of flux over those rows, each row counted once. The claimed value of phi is 29.8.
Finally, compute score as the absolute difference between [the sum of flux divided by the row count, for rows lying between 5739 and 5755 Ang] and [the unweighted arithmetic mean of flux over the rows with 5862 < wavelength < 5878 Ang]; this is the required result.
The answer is 0.8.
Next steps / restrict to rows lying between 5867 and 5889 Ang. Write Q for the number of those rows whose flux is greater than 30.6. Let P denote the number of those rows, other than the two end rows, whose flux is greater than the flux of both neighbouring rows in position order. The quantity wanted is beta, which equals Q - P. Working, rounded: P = 2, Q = 4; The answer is 2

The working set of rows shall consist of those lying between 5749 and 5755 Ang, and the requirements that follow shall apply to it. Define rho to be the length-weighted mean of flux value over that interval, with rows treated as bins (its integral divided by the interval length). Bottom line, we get 30.5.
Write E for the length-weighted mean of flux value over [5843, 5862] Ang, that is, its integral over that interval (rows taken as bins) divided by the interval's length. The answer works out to 32.6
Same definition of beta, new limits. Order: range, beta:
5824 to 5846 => 6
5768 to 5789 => 3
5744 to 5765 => 4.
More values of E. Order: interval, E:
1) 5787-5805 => 30.9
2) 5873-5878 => 32.5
